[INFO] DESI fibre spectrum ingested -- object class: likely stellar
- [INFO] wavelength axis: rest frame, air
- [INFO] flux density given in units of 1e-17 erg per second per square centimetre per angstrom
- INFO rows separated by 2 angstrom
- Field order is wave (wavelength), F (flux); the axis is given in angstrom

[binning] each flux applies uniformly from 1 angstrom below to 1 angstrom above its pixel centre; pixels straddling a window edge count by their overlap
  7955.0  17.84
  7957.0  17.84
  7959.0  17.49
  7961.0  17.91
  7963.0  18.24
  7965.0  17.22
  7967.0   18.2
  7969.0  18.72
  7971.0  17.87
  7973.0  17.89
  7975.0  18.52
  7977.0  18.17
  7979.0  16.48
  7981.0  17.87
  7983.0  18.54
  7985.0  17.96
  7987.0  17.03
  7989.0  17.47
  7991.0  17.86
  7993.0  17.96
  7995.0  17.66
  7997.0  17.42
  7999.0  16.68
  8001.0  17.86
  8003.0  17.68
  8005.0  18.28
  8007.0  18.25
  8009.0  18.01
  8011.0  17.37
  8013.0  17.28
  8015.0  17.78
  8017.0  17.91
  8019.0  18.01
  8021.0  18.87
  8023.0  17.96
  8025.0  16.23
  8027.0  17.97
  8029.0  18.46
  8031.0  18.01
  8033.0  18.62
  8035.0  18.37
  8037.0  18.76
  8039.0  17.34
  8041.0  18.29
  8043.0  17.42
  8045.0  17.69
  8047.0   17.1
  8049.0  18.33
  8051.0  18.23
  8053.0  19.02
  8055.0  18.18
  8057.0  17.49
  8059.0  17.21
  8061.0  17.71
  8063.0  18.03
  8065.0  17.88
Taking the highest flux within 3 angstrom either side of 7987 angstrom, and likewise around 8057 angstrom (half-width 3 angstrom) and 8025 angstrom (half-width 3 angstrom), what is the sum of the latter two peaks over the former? 2.01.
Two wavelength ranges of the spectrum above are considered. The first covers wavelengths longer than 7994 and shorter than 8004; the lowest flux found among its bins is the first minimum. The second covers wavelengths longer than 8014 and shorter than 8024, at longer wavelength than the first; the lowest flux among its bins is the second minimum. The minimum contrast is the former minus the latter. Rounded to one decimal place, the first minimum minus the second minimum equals -1.1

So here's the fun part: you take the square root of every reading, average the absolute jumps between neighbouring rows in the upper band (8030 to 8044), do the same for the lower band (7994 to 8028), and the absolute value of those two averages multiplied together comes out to 0.0065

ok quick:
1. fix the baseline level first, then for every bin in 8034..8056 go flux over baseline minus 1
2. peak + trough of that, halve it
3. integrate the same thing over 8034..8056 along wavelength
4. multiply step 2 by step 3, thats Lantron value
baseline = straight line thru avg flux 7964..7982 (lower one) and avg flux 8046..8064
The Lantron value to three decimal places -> 0.001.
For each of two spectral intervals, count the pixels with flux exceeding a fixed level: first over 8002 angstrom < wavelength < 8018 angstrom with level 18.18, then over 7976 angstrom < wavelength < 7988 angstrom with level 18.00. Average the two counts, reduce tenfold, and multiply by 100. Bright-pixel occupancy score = 20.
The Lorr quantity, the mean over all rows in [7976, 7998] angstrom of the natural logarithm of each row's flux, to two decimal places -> 2.87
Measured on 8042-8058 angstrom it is 2.89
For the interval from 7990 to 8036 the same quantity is 2.88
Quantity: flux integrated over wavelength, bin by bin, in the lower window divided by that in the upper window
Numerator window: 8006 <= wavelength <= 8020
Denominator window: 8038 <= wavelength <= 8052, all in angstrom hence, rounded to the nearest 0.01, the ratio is 1.00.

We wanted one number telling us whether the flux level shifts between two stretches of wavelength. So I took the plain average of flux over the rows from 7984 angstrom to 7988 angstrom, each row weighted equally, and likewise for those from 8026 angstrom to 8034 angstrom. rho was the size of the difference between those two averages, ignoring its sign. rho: 0.77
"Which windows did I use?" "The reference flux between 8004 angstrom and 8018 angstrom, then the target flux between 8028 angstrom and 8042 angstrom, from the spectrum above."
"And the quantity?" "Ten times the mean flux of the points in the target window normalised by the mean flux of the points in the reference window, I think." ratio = 10.2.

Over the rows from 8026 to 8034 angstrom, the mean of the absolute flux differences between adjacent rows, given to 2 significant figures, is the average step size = 0.52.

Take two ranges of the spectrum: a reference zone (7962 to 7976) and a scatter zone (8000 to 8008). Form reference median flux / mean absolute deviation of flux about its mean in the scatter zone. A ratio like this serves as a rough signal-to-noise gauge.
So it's 74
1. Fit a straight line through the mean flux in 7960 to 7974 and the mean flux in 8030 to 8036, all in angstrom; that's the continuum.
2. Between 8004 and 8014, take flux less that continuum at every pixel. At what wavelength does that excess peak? 8005.0 angstrom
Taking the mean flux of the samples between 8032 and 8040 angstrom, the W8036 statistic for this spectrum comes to 18.3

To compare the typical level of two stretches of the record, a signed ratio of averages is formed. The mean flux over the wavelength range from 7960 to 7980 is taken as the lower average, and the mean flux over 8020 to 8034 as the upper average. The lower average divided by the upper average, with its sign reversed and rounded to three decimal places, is -0.995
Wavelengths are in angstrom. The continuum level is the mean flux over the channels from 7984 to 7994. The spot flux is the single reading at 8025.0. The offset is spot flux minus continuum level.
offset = -1.4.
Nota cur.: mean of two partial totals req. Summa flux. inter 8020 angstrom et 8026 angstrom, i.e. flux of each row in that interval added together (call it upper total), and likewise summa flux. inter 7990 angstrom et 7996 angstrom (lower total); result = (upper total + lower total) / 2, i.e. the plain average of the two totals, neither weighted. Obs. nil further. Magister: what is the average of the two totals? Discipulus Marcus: 53.3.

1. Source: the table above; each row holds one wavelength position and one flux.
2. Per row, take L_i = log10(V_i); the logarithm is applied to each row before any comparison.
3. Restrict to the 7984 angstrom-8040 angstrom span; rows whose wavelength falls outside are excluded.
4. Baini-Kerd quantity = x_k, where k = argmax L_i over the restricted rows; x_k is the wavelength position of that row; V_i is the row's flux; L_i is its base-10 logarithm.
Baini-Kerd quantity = 8021.0 angstrom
